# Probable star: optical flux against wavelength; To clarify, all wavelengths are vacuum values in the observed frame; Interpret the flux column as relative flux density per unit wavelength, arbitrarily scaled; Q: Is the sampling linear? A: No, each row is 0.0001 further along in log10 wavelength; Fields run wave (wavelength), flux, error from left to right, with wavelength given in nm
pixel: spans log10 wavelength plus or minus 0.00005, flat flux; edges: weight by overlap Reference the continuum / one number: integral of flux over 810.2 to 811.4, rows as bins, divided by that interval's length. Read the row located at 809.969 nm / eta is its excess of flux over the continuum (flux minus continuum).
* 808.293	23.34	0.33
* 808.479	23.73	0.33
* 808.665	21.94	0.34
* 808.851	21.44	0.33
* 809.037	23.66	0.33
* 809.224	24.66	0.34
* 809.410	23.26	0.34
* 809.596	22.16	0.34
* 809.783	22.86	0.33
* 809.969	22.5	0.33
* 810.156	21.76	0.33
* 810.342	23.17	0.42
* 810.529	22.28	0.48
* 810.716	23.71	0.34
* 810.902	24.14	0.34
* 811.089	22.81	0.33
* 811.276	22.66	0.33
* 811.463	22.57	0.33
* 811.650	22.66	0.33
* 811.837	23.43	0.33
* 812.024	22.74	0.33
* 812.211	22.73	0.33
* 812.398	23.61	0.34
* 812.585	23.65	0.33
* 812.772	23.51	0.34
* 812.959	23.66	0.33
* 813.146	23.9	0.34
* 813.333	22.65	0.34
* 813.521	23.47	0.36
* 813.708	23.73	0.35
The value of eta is -0.56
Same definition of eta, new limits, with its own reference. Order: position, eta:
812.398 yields 0.55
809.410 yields 0.20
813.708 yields 0.67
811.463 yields -0.49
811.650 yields -0.40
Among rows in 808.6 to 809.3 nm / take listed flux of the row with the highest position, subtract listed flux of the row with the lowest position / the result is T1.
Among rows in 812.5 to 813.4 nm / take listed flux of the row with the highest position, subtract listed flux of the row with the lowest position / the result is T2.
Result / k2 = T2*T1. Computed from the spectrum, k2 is -2.7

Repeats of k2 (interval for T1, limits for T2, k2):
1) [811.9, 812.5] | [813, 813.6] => -0.4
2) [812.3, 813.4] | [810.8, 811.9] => 0.7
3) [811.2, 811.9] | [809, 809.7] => -1.2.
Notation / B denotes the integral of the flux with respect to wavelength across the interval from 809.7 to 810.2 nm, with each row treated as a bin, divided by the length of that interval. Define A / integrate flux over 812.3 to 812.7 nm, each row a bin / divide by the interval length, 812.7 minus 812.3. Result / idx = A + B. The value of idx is 46.1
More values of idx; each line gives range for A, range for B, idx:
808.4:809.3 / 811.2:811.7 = 45.7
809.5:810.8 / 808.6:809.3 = 45.5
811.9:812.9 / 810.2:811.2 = 46.4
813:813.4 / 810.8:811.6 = 46.4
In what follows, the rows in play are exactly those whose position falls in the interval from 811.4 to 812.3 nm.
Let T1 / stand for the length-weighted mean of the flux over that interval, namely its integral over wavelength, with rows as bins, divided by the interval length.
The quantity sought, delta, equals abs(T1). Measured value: 22.8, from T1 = 22.8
